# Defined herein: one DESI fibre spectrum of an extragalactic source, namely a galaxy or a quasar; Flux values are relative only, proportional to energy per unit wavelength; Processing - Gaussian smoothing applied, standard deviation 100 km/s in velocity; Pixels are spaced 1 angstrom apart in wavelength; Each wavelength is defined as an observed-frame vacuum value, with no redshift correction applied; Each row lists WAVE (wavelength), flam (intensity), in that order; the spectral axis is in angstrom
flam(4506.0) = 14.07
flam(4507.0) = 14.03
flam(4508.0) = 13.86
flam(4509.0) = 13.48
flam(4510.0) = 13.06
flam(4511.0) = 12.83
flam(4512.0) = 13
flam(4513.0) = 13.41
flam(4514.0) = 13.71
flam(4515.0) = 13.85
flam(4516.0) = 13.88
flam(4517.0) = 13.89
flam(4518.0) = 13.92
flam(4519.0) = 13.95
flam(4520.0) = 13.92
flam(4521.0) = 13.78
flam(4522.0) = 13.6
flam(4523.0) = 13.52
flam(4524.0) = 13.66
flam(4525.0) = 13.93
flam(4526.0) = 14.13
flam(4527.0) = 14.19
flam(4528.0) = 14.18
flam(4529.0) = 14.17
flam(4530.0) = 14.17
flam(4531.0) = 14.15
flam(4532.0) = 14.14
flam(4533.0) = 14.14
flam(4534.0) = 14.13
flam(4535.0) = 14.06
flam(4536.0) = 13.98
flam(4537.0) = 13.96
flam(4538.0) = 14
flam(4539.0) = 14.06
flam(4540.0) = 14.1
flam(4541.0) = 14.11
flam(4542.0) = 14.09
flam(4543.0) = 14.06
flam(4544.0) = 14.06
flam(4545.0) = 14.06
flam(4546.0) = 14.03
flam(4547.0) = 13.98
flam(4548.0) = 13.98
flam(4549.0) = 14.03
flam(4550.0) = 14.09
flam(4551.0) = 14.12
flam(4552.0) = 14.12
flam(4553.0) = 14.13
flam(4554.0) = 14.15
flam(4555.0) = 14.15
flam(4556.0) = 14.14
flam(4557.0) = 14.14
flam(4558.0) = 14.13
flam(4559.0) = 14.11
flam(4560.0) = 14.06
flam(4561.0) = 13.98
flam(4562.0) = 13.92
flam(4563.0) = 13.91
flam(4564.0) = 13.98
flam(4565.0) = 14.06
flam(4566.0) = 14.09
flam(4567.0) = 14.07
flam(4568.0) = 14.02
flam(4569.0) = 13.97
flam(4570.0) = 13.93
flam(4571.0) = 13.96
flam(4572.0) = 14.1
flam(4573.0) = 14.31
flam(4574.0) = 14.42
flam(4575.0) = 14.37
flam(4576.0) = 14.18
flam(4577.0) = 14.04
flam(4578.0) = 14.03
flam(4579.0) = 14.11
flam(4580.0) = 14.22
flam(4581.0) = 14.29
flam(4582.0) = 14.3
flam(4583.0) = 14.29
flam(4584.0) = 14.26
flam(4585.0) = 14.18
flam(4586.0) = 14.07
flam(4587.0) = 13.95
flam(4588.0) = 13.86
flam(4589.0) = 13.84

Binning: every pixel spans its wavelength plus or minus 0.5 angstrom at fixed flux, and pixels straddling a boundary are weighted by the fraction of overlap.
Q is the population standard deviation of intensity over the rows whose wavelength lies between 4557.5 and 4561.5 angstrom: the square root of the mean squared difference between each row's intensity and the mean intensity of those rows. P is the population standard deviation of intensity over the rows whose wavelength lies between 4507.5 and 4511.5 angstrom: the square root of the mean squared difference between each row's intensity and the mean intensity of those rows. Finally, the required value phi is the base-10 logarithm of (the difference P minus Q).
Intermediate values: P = 0.395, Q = 0.058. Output -0.47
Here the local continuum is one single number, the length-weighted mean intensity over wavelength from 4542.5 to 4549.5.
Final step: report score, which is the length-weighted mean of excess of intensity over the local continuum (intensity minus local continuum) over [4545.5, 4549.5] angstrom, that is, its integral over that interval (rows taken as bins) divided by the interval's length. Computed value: -0.02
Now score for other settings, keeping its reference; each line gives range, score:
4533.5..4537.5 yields 0.00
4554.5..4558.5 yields 0.11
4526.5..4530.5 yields 0.15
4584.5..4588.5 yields -0.01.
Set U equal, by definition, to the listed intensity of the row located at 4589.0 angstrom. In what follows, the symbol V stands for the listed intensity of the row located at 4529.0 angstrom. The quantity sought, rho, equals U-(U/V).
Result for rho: 12.9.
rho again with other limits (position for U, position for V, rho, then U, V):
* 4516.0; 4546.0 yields 12.9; 13.88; 14.03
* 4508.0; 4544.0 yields 12.9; 13.86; 14.06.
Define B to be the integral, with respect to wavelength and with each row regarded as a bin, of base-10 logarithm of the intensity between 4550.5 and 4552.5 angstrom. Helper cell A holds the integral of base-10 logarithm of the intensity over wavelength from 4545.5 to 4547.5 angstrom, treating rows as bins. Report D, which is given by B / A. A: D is 1.00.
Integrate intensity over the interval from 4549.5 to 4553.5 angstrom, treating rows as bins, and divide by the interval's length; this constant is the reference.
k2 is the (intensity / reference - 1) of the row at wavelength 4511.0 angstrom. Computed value -0.091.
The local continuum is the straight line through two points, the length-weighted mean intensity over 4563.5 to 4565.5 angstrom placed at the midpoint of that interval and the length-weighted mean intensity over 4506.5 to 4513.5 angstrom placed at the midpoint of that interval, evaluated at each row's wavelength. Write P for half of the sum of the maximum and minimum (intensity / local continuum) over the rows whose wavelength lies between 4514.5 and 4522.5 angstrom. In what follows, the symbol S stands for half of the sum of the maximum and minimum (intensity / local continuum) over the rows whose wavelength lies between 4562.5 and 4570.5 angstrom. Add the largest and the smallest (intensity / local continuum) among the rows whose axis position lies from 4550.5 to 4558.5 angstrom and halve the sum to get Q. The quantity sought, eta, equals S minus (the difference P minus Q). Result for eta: 0.99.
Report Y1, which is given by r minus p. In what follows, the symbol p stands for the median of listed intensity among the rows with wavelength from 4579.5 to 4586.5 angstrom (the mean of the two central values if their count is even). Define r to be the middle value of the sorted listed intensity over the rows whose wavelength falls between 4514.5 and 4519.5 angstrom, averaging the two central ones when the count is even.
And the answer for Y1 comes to -0.37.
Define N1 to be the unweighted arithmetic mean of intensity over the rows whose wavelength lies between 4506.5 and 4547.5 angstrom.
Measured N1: 13.9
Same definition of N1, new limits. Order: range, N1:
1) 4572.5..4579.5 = 14.2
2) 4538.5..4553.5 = 14.1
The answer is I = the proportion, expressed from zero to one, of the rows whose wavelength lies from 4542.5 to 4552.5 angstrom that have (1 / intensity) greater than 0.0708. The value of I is 1.00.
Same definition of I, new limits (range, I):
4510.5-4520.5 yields 1.00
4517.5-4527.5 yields 0.80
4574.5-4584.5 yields 0.30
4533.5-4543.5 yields 0.90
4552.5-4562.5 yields 0.40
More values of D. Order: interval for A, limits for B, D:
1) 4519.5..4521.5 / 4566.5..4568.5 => 1.01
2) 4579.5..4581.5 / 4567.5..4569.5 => 0.99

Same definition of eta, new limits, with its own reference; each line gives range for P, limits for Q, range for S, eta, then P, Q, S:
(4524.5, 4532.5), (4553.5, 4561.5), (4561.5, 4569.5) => 0.97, 1.04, 1.01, 0.998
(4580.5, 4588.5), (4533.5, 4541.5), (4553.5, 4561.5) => 1.05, 0.99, 1.03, 1.009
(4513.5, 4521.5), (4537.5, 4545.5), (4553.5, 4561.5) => 1.01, 1.03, 1.02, 1.009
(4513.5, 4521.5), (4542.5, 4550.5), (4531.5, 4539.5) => 1.02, 1.03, 1.02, 1.028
